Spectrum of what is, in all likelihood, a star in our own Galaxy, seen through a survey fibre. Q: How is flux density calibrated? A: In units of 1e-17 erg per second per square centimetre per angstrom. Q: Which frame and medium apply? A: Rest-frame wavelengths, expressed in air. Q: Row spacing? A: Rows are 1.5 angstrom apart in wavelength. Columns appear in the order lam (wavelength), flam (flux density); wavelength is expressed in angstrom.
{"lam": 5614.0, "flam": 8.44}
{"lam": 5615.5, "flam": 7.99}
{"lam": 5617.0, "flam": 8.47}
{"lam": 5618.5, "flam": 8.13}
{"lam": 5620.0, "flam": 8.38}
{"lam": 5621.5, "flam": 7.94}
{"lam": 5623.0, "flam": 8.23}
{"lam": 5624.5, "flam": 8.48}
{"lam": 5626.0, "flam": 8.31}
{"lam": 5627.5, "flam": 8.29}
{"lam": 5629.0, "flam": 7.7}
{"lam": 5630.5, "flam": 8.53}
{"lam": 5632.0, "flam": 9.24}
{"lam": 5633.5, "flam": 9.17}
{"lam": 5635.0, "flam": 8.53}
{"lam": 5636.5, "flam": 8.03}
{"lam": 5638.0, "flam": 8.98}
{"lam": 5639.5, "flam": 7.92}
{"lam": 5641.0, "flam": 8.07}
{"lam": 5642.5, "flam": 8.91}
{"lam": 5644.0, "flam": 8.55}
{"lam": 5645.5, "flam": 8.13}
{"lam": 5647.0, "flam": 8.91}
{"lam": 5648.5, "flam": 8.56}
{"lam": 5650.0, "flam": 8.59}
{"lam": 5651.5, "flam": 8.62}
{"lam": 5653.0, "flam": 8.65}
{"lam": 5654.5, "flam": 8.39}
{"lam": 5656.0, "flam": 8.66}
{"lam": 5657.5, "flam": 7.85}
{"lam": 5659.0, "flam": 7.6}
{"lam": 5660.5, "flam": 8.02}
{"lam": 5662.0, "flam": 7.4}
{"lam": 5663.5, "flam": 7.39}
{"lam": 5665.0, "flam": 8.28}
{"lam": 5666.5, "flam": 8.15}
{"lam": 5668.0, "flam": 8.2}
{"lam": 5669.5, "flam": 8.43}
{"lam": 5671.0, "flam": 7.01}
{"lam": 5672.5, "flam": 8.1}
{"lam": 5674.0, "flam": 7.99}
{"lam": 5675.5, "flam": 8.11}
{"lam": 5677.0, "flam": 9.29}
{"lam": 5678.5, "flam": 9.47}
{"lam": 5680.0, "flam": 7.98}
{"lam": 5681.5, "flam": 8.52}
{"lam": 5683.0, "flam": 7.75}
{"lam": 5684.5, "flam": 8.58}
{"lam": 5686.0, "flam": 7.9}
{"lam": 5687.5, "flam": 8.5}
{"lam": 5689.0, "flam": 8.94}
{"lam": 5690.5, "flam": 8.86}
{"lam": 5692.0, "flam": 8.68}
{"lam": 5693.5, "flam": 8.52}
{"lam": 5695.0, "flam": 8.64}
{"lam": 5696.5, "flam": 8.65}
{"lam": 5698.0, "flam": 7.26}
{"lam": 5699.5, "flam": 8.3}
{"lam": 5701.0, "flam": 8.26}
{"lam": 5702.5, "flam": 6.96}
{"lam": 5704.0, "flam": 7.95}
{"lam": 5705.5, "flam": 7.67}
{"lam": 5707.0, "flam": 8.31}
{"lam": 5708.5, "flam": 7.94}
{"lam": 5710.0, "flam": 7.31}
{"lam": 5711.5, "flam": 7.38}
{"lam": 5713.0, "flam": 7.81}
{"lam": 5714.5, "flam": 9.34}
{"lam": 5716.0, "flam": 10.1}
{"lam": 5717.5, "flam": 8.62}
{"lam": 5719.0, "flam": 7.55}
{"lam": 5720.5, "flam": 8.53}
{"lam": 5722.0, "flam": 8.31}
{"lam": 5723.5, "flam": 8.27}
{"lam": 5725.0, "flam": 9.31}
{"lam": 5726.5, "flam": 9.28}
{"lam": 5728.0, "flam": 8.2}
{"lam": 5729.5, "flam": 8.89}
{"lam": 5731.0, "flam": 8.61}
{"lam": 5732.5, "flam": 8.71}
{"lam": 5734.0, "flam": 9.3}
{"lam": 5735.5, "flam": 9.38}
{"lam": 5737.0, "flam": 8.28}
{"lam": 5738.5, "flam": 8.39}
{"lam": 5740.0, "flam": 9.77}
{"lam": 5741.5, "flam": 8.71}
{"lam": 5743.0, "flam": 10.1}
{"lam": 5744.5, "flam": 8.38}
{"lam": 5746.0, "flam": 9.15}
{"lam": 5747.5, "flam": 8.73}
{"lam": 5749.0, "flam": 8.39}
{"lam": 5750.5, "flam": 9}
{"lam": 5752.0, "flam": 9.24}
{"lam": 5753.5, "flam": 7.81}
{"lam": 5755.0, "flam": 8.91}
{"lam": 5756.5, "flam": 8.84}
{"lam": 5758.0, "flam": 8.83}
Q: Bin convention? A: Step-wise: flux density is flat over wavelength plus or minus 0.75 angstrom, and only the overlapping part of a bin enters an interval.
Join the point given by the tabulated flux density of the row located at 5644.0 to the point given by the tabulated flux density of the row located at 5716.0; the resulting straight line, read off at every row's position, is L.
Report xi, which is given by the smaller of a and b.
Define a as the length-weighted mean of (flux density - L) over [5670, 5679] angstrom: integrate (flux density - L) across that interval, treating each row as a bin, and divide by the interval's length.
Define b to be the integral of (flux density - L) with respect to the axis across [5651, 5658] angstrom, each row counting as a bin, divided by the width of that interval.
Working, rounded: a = -0.9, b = -0.3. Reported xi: -0.9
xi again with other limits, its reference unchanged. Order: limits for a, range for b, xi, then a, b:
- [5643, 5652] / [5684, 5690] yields -1.0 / -0.1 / -1.0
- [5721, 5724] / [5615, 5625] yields -1.9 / -1.9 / 0.2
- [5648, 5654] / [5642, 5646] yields -0.1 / -0.1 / 0.0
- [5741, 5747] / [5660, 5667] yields -1.6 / -1.6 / -1.1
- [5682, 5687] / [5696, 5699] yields -1.8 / -1.3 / -1.8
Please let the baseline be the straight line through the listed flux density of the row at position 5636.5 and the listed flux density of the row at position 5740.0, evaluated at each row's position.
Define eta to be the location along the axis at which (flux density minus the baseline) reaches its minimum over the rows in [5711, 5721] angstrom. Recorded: 5711.5 angstrom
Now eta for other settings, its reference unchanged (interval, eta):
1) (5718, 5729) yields 5719.0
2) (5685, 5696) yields 5686.0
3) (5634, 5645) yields 5639.5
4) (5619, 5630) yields 5629.0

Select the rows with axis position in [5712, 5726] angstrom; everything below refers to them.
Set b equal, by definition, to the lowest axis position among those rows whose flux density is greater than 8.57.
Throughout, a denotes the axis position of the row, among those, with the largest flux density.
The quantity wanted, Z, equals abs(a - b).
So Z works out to 1.5 angstrom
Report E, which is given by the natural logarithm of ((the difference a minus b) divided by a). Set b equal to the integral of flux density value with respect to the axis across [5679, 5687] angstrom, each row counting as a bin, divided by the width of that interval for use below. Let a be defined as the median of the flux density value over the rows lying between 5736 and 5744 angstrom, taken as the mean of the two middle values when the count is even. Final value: -2.8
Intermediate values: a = 8.7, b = 8.2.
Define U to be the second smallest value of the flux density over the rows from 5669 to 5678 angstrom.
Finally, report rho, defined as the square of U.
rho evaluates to 64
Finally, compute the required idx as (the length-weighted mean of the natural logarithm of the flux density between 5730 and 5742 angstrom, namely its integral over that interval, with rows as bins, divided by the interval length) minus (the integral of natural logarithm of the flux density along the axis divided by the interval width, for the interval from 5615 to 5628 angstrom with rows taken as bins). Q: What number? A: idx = 0.07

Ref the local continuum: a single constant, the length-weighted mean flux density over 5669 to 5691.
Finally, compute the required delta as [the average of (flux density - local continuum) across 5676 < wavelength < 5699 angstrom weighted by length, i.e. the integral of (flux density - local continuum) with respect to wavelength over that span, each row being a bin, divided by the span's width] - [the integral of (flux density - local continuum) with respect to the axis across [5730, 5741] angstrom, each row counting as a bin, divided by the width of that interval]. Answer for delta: -0.4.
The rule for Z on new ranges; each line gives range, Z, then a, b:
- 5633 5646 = 0.0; 5633.5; 5633.5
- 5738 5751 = 3.0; 5743.0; 5740.0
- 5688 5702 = 0.0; 5689.0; 5689.0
